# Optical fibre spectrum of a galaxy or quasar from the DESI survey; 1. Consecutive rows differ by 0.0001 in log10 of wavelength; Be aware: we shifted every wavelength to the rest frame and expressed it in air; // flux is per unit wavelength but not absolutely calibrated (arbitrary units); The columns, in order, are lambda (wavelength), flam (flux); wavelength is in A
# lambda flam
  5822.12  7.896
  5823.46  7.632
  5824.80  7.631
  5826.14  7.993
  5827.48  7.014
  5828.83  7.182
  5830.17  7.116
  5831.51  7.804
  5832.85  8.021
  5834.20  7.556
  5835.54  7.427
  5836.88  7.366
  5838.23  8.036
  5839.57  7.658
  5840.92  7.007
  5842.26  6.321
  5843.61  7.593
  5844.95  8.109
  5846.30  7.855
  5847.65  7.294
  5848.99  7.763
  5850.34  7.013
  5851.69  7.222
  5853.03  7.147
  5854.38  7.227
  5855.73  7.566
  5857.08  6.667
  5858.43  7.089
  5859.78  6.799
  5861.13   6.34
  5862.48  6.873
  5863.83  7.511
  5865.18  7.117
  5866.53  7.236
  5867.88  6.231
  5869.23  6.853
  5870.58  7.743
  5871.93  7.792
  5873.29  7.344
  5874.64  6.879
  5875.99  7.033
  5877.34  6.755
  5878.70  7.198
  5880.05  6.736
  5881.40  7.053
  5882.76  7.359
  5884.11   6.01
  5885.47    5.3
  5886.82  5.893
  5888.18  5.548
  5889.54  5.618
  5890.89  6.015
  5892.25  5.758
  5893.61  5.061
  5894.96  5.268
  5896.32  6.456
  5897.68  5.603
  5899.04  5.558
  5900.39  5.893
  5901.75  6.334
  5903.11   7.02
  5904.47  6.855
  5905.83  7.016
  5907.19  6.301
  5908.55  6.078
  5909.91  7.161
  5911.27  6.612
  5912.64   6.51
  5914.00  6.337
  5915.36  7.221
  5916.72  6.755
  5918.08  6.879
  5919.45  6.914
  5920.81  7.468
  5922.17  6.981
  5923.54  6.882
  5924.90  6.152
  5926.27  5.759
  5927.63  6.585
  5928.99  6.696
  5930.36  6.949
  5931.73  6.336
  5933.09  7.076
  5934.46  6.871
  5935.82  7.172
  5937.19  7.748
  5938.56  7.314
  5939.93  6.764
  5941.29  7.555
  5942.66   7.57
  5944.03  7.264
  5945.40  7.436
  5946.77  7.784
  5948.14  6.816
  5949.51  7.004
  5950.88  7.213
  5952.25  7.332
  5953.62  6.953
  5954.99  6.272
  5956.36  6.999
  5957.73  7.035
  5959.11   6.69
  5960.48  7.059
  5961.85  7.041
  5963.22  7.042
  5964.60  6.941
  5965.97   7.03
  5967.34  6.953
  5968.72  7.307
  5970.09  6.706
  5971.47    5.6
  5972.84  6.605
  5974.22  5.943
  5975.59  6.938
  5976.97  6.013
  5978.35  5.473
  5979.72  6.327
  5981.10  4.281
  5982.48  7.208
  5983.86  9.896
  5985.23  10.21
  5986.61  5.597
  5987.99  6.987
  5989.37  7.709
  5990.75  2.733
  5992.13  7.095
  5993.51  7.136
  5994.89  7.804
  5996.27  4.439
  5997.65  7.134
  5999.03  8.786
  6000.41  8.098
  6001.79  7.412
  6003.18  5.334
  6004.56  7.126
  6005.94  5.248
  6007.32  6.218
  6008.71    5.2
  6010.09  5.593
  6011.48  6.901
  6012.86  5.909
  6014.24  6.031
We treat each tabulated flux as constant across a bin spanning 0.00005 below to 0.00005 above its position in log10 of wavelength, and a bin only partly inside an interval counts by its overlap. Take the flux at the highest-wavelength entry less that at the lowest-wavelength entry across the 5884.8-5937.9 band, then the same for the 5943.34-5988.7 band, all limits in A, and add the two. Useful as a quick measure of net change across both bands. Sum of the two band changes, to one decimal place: 2.2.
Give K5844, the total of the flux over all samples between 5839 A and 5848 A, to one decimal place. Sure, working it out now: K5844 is 51.8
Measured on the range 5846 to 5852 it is 37.1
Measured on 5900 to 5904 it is 19.2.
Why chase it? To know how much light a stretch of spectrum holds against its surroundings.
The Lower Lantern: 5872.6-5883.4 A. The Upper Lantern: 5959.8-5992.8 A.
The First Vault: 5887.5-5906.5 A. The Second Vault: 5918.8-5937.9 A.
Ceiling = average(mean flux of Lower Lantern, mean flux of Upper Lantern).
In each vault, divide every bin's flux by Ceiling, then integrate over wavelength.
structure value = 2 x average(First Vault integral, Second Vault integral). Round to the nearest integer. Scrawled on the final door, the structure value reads 36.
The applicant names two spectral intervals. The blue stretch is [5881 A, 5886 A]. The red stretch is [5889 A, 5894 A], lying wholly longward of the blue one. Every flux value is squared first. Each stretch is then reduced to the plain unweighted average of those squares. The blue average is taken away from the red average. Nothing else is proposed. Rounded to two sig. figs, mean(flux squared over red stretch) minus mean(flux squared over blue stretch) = -10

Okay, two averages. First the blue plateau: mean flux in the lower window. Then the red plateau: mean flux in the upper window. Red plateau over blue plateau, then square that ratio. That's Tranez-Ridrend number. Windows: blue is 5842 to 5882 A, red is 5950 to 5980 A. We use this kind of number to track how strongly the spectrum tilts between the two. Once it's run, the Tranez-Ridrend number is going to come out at 0.88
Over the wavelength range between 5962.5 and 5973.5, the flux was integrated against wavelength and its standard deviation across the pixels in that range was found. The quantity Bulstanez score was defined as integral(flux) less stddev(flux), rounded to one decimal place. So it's 74.0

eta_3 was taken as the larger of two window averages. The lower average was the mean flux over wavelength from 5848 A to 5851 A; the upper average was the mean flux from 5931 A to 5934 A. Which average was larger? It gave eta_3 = 7.39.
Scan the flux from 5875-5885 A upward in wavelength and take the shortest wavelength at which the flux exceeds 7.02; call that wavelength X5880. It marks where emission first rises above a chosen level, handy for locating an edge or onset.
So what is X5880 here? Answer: 5875.99 A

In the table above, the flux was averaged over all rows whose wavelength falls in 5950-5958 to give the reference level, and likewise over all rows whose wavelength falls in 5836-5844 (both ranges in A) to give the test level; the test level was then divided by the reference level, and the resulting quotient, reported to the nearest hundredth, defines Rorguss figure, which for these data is 1.05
